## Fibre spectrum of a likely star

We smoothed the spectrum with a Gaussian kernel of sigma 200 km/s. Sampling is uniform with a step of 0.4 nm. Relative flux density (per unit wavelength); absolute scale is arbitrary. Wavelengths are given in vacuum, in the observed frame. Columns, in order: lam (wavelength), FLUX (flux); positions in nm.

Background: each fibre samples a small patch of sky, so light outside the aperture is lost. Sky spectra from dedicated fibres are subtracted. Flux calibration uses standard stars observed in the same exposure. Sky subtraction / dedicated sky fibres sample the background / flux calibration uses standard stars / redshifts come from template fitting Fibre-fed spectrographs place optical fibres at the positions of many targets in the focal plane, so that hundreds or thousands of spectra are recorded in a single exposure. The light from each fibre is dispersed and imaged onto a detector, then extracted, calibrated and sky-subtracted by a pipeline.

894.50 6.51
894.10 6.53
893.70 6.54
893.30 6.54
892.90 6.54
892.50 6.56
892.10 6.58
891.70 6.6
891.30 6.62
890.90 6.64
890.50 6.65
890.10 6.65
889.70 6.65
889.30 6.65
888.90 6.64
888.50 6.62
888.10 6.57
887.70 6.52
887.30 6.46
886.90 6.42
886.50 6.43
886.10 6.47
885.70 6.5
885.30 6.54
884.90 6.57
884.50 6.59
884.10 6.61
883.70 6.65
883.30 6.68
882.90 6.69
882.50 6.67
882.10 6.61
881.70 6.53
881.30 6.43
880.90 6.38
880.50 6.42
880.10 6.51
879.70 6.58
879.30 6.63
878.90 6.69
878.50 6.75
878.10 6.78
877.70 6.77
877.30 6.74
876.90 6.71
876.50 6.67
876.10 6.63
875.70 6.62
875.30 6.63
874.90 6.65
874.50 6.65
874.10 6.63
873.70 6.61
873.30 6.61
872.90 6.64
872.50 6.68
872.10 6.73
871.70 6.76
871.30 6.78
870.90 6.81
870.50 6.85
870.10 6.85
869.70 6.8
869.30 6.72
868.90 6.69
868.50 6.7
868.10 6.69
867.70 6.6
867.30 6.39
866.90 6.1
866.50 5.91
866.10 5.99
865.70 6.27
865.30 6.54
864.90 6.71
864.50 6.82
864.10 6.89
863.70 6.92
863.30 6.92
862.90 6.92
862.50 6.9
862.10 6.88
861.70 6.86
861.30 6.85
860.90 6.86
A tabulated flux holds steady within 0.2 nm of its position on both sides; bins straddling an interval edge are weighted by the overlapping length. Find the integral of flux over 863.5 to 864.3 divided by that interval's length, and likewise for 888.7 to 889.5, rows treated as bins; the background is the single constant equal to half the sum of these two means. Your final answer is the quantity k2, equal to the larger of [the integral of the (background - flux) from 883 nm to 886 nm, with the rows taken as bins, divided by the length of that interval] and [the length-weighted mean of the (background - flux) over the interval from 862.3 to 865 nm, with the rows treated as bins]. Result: 0.18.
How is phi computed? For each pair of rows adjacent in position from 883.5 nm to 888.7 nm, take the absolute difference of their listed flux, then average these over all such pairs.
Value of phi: 0.04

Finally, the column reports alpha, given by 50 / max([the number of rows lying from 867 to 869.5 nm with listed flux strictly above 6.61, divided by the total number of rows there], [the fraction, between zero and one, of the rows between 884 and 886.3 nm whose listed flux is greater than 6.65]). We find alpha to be 75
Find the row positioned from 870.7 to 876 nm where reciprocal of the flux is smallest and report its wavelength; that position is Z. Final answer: 870.90 nm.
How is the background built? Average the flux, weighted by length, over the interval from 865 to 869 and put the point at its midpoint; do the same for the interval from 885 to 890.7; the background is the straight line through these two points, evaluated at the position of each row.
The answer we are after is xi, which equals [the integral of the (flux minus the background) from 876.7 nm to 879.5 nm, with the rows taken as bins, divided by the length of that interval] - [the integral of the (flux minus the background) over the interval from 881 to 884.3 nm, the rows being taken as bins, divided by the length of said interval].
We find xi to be 0.16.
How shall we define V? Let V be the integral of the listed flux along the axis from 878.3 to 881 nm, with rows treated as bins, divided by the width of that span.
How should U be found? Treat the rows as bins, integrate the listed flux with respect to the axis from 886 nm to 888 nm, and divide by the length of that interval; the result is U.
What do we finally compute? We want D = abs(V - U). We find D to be 0.11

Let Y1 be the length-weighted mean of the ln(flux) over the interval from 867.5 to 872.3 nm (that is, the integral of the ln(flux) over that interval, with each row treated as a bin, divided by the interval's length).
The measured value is 1.91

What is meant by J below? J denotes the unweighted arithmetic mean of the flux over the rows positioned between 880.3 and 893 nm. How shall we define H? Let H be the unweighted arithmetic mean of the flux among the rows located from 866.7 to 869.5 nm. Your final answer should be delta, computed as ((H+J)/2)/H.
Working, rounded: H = 6.56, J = 6.57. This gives 1.00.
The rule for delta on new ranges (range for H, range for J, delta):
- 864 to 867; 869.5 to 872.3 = 1.03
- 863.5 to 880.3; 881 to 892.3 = 1.00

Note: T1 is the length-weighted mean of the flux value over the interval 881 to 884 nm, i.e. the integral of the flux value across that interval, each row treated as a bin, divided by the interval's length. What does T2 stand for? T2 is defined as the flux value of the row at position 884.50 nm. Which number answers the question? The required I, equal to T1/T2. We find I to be 1.00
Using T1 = 6.601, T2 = 6.59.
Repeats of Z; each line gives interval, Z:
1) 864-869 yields 864.10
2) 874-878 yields 877.70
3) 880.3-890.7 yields 882.90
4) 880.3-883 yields 882.90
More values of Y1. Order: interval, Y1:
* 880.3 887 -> 1.88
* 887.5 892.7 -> 1.89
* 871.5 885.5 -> 1.89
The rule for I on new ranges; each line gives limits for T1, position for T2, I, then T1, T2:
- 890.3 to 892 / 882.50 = 0.99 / 6.625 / 6.67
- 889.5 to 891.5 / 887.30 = 1.03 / 6.642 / 6.46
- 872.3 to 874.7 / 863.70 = 0.96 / 6.637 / 6.92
